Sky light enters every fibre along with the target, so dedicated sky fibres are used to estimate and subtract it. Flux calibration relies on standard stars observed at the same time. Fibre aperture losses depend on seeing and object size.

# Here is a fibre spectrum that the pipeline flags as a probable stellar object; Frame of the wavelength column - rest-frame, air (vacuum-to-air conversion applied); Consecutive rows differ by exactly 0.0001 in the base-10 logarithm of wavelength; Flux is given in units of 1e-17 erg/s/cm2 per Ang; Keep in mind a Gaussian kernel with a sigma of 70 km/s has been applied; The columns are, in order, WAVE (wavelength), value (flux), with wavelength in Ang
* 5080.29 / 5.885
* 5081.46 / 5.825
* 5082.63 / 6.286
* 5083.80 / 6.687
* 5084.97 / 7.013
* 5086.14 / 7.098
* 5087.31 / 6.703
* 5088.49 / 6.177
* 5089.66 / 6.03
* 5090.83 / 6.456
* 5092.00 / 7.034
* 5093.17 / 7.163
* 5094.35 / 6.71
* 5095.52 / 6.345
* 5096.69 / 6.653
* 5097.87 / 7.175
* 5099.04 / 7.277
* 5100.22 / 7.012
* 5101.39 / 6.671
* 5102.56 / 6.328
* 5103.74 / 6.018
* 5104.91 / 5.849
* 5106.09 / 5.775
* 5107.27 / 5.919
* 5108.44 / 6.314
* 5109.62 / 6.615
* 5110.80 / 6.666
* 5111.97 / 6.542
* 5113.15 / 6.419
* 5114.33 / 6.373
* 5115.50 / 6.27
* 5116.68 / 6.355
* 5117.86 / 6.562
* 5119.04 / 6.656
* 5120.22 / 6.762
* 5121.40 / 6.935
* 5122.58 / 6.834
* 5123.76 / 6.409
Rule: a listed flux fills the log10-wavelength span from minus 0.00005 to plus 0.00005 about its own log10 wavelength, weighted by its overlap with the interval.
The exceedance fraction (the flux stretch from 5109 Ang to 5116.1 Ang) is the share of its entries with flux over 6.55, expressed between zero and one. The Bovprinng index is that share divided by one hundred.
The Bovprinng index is 0.0033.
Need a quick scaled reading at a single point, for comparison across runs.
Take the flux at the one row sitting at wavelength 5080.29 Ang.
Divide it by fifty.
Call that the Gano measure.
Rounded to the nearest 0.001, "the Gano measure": 0.118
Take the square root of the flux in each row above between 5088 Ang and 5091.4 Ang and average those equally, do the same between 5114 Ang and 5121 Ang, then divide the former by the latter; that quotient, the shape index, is 0.98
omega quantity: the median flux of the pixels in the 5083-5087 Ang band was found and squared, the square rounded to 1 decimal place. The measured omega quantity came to 49.2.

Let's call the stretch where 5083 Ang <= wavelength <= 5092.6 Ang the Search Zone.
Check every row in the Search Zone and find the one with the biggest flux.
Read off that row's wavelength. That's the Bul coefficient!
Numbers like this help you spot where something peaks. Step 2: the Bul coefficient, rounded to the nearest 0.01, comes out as 5086.14 Ang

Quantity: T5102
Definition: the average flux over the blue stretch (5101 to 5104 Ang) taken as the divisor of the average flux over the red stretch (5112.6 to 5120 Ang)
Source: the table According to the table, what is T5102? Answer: 1.02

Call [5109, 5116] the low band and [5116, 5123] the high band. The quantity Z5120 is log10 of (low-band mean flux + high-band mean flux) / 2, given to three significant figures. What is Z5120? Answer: 0.818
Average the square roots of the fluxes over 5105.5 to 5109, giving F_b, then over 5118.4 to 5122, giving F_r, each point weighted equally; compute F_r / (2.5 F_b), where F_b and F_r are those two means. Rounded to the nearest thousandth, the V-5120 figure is 0.425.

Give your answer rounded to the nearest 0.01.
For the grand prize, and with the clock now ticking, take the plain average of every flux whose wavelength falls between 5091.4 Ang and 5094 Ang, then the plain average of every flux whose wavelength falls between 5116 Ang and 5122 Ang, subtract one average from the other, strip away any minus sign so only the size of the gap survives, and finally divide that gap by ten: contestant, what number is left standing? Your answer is 0.04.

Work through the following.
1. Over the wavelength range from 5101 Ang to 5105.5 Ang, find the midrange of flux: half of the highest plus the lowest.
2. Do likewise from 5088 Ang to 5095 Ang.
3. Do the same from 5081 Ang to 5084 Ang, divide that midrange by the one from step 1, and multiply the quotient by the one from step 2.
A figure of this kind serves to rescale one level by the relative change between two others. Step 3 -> 6.59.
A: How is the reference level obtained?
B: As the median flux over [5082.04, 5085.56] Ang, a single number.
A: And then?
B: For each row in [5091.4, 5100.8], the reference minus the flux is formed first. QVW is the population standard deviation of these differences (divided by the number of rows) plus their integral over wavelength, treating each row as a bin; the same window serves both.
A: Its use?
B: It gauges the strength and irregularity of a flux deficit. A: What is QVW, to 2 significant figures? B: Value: -1.9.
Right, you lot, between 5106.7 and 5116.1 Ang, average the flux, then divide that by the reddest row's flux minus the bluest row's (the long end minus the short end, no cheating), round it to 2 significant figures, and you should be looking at 18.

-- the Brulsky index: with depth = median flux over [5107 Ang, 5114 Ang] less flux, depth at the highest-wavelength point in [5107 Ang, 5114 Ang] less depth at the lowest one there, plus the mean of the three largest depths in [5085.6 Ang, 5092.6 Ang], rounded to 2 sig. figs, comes -0.24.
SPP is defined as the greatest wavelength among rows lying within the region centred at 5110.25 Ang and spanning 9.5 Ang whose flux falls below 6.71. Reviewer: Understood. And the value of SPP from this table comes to 5114.33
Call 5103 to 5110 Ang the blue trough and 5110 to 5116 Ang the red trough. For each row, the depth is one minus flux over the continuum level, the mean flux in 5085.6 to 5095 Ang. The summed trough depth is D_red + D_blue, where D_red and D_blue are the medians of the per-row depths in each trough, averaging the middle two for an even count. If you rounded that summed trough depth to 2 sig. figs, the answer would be 0.14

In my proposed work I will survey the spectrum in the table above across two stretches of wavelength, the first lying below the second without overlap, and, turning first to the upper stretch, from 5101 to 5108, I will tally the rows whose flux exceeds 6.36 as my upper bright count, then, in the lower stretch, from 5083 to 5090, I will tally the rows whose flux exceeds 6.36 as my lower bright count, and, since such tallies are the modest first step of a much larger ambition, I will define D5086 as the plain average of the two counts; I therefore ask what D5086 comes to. 2.5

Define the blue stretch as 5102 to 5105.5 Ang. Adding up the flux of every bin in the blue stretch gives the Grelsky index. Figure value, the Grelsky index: 18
